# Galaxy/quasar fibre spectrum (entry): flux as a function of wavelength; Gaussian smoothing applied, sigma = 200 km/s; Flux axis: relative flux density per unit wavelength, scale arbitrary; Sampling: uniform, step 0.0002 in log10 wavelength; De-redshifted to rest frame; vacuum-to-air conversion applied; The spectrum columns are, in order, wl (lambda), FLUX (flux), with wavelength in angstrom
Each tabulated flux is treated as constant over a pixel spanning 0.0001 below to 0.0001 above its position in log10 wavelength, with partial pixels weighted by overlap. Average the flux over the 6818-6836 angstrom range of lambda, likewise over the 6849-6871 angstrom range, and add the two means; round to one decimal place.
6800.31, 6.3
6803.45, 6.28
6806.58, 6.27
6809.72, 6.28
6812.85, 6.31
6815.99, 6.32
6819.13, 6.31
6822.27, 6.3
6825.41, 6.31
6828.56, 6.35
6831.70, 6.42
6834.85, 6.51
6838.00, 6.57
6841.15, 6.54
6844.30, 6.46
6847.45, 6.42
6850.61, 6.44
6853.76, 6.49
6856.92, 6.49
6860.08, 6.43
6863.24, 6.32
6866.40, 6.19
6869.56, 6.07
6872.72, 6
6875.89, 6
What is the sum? 12.7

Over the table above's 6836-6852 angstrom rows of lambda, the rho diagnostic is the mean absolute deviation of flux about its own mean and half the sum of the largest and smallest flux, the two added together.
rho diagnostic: 6.55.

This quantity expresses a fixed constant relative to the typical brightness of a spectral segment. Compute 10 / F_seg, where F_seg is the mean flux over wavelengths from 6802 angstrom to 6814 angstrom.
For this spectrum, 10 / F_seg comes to 1.59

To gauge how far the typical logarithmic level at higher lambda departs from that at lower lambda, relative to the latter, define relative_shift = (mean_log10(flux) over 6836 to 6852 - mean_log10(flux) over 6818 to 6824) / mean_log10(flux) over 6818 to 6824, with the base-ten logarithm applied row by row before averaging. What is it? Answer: 0.015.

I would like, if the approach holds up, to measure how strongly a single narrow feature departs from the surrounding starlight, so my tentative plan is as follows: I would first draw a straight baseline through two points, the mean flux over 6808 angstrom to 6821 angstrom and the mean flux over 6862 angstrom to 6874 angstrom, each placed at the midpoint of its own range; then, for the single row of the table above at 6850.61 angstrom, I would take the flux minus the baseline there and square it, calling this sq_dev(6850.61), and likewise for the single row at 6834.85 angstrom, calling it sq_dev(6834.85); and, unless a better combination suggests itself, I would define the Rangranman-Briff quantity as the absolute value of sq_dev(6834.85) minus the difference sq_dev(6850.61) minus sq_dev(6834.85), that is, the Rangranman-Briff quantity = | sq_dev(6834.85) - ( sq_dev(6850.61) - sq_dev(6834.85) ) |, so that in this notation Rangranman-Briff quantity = 0.08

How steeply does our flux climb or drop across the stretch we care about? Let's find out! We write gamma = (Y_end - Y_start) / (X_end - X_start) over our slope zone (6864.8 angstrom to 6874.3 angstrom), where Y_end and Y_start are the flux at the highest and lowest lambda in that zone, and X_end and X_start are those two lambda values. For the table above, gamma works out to -0.030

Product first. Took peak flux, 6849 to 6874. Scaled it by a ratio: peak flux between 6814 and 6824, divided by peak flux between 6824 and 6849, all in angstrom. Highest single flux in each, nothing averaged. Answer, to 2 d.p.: 6.24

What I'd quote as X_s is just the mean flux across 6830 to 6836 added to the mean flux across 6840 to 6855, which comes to 12.9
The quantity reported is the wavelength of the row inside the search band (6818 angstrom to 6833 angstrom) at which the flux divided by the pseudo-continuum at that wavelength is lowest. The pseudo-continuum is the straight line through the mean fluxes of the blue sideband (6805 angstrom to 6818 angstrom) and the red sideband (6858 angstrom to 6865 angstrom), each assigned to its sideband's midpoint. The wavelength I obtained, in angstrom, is 6822.27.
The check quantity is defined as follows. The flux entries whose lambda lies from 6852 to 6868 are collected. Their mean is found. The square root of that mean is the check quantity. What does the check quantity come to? 2.53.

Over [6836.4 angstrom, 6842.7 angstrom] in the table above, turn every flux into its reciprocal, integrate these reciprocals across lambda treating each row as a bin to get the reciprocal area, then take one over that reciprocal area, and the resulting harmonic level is 1.04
